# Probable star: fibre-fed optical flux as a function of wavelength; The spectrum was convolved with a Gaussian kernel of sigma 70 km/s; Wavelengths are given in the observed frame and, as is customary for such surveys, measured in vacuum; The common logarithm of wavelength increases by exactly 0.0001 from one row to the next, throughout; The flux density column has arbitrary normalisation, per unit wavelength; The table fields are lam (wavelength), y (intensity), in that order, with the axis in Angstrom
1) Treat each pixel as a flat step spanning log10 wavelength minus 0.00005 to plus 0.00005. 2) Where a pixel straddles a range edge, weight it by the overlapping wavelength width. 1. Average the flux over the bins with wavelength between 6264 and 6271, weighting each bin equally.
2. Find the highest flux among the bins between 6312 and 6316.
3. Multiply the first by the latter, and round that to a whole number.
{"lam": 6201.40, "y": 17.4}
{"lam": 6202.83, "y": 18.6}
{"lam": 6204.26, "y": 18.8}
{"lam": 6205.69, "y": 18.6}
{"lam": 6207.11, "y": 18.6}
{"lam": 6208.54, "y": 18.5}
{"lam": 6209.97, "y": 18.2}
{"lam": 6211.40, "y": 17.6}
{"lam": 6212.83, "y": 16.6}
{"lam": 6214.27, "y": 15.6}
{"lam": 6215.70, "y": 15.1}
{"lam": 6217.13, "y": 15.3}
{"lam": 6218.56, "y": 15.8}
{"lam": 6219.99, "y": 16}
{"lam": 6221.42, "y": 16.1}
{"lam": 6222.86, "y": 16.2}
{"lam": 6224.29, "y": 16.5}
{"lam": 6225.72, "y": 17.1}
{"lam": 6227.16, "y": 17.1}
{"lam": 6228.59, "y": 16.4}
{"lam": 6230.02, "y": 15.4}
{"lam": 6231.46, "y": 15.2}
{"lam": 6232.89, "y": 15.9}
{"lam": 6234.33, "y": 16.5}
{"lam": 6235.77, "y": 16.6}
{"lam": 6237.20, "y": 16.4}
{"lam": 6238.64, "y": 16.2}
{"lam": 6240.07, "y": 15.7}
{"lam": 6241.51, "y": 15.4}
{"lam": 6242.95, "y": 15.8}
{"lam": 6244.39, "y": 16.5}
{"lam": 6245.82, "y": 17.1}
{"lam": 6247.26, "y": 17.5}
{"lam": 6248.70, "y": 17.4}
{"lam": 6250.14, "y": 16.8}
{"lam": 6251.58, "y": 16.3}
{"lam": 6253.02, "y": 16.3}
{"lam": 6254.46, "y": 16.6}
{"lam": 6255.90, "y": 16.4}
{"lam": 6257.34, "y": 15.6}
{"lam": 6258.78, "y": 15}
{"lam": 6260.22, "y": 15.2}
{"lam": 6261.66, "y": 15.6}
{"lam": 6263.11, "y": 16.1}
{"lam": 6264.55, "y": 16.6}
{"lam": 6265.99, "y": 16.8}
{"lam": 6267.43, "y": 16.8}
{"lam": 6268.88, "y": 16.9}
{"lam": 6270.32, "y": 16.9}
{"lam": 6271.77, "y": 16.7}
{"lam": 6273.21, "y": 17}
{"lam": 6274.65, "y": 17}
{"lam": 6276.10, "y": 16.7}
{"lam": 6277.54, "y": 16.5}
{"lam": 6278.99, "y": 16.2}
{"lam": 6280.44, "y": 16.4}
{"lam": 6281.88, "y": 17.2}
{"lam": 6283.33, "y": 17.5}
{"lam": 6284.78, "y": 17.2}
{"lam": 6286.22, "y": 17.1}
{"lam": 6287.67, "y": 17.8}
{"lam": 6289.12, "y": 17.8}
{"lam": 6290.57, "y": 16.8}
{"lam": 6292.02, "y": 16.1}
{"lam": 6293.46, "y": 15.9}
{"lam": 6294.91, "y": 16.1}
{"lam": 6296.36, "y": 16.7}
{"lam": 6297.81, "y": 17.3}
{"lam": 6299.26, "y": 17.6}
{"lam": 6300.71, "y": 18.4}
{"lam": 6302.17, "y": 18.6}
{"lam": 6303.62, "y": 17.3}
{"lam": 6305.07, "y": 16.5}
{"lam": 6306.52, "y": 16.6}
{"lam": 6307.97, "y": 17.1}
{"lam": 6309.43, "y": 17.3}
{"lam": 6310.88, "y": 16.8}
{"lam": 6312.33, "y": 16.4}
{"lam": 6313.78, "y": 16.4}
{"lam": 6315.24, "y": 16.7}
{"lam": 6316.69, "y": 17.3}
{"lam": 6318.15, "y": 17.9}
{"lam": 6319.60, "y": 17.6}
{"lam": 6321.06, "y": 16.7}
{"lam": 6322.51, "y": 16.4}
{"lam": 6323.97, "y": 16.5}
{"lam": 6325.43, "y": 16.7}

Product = 281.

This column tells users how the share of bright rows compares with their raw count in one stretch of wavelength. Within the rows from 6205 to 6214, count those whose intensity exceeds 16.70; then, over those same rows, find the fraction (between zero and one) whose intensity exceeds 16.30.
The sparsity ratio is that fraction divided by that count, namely 0.200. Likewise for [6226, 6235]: 0.500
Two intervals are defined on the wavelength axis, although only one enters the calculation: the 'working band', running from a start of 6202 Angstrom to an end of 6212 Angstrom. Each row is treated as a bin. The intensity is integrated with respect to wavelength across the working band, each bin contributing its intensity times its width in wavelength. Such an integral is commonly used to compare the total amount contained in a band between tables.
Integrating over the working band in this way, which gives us 184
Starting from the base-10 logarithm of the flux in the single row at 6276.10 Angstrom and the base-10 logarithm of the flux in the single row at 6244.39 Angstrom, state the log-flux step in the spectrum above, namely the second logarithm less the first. -0.01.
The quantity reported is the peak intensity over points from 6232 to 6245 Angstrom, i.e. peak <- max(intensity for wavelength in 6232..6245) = 16.6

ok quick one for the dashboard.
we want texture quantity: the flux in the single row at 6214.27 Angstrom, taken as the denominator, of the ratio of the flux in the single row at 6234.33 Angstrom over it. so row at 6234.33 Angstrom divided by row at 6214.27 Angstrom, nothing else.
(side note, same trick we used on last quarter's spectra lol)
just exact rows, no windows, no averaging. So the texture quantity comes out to 1.06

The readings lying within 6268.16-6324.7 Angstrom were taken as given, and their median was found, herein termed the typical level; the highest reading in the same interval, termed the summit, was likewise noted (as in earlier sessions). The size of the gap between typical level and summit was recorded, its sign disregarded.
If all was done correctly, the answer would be 1.7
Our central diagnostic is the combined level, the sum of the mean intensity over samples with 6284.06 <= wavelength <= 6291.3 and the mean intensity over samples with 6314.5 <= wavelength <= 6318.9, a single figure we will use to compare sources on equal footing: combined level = 34.6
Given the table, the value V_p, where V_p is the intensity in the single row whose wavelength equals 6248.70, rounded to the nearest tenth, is 17.4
